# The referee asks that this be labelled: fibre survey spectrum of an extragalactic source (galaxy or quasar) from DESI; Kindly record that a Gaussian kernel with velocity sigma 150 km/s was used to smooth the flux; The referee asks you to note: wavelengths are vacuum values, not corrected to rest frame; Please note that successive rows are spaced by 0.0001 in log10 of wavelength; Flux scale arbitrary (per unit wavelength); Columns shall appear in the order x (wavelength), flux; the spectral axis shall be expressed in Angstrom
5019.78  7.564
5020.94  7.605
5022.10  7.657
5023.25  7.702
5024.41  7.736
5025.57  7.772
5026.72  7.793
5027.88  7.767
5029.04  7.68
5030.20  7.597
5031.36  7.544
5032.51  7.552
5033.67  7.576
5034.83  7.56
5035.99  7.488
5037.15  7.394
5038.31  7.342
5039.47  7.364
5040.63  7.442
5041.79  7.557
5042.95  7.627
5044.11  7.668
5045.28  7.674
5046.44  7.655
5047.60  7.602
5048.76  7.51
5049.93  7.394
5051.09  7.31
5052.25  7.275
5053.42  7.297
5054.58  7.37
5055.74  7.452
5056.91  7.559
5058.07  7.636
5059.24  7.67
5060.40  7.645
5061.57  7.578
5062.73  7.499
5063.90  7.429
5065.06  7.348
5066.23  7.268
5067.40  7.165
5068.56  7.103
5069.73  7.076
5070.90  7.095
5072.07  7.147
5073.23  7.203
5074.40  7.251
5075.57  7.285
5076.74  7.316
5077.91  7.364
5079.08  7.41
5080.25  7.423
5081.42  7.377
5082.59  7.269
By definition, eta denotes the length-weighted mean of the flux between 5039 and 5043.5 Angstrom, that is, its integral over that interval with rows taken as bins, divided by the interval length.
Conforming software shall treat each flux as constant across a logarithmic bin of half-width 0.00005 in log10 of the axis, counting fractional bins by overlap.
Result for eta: 7.50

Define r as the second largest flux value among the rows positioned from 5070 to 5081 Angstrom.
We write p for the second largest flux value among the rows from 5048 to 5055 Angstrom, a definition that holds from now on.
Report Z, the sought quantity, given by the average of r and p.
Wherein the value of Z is 7.40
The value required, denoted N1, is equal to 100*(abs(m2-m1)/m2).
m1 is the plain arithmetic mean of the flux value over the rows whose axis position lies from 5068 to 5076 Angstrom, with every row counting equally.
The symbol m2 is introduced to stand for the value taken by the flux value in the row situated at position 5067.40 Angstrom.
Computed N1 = 0.0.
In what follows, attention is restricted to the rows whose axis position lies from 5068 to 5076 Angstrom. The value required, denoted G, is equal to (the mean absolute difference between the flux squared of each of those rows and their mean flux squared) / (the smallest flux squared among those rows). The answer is 0.0198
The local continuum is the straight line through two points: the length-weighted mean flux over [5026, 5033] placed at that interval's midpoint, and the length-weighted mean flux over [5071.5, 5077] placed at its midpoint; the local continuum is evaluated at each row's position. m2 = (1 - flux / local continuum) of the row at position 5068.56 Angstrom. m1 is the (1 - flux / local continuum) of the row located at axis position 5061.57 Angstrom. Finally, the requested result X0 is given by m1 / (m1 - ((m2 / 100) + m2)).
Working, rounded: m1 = -0.029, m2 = 0.026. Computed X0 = 0.5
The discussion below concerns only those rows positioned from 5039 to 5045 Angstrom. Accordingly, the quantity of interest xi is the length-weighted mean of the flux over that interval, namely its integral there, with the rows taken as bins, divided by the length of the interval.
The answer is 7.54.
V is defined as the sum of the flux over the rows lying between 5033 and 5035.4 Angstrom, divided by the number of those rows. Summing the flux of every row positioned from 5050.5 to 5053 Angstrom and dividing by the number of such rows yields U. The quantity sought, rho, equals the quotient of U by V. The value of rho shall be 0.96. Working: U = 7.3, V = 7.57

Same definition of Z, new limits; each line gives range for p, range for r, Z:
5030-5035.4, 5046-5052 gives 7.59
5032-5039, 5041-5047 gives 7.61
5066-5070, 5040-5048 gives 7.42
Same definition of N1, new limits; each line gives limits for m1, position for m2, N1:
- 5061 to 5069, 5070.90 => 3.5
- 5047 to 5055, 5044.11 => 3.6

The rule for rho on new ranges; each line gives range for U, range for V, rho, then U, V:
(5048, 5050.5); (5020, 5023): 0.98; 7.5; 7.63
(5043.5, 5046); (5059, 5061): 1.00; 7.7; 7.66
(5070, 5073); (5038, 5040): 0.97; 7.1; 7.35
